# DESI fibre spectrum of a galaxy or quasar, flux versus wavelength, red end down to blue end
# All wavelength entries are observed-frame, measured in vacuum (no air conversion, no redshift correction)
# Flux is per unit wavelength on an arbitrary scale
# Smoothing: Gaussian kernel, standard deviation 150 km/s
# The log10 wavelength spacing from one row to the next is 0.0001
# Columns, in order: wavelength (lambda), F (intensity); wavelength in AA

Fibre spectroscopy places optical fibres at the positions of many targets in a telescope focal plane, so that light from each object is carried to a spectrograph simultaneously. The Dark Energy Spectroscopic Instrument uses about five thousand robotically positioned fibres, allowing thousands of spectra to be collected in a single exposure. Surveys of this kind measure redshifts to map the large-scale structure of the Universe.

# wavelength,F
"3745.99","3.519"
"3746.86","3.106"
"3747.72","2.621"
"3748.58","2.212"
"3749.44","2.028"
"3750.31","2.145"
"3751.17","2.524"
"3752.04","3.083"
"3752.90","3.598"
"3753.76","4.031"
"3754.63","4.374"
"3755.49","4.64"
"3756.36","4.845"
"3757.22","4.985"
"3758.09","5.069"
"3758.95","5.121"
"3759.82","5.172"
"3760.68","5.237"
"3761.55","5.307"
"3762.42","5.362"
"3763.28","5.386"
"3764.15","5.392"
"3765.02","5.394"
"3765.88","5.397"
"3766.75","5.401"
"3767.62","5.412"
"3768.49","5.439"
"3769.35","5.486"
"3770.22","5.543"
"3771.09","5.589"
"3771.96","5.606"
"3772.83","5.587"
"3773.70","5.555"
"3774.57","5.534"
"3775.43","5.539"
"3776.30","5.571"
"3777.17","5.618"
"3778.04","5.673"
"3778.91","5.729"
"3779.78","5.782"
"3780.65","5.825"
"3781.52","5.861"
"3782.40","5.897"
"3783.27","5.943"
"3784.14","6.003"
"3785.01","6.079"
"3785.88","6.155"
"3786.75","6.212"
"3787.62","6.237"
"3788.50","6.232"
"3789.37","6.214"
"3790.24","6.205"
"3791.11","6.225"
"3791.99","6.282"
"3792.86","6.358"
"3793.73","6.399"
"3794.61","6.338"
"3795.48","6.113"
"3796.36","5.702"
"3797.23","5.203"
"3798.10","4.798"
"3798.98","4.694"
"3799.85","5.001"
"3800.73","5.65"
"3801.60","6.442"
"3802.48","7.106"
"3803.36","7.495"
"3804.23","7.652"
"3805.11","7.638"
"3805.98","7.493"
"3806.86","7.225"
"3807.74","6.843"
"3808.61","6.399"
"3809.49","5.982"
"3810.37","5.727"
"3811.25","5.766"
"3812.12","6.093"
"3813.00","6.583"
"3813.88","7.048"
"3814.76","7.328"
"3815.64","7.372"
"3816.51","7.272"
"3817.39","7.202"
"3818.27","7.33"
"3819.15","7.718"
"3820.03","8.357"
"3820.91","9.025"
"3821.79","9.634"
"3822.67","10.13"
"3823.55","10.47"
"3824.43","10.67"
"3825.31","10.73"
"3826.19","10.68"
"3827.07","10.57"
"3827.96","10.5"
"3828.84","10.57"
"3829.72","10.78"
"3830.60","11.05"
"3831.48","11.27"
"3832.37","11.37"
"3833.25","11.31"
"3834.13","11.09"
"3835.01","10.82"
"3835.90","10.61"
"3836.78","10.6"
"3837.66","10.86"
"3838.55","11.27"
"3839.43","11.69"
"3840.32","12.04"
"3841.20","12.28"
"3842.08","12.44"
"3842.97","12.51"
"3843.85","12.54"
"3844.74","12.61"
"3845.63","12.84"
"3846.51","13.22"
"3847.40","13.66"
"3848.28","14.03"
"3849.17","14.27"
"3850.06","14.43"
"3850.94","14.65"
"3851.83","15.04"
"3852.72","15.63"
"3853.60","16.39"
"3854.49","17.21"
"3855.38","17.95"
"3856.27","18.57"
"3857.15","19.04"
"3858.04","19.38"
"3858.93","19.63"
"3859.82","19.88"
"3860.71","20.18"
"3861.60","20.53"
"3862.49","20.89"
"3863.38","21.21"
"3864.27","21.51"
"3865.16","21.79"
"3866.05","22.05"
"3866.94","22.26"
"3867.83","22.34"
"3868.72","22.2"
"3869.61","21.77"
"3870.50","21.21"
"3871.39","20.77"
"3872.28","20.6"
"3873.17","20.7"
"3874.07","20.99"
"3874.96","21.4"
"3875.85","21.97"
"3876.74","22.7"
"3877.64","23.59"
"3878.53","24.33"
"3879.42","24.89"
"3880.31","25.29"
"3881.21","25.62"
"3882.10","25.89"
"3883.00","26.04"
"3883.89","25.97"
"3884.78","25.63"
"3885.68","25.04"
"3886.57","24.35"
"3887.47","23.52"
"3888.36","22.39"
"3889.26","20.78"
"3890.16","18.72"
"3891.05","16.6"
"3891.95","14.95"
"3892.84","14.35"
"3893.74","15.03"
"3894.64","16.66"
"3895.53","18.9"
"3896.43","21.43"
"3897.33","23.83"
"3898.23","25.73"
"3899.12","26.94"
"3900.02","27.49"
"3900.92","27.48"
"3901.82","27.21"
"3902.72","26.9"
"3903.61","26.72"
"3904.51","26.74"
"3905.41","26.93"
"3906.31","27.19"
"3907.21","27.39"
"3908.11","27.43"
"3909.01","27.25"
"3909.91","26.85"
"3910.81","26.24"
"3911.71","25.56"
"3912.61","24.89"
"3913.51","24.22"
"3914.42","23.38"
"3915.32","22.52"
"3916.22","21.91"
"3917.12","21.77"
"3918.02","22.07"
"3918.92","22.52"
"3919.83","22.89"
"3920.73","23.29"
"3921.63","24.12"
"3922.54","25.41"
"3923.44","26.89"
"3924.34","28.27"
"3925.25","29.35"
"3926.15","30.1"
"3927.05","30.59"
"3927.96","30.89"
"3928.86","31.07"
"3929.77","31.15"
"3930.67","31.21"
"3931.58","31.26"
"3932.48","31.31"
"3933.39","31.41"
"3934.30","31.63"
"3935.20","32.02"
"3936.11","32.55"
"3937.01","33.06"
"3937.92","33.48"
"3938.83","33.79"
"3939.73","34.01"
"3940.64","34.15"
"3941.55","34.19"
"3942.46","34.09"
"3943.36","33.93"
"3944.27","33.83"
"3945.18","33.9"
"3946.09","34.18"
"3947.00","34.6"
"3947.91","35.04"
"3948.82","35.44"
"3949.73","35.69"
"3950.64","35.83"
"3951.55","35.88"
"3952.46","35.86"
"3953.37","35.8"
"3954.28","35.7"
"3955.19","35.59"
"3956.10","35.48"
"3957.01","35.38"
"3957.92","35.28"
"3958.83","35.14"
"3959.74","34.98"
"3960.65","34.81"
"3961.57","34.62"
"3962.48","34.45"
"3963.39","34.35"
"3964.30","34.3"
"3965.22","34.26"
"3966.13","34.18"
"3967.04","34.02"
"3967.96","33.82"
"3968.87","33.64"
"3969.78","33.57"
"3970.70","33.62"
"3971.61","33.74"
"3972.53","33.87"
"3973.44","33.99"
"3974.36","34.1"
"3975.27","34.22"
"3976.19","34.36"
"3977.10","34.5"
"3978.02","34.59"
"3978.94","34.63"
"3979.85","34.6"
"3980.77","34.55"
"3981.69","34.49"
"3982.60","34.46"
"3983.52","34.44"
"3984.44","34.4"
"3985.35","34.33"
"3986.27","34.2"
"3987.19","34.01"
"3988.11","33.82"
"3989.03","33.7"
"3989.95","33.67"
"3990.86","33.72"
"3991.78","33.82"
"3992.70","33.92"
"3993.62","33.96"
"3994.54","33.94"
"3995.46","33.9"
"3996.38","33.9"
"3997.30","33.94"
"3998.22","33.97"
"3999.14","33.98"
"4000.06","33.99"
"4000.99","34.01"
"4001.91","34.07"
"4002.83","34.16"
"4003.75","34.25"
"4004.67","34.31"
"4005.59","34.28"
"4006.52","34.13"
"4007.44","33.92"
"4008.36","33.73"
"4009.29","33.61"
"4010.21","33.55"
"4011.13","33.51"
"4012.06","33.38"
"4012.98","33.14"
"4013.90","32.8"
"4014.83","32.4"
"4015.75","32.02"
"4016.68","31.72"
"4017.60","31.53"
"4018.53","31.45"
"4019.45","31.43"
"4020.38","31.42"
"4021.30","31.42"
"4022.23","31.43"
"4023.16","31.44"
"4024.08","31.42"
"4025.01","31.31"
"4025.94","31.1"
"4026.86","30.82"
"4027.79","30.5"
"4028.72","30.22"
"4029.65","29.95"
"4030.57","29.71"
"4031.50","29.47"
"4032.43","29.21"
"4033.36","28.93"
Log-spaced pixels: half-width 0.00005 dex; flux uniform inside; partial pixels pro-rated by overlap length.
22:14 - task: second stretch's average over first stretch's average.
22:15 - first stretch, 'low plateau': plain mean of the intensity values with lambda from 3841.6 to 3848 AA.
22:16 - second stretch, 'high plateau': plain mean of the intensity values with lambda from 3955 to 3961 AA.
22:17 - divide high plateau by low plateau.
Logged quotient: 2.7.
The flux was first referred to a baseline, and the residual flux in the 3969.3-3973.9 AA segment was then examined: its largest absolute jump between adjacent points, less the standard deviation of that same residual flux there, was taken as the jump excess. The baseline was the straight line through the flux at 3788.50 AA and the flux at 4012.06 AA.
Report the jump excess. 0.04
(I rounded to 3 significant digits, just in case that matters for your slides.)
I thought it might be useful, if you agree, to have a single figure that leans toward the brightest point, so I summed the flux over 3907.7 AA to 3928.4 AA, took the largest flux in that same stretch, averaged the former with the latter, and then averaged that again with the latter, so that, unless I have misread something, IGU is 170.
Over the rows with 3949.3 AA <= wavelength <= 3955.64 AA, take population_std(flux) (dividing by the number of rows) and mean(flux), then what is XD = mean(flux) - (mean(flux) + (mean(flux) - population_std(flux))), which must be -36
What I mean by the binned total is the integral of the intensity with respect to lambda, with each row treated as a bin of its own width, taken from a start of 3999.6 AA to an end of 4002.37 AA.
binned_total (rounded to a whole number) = 94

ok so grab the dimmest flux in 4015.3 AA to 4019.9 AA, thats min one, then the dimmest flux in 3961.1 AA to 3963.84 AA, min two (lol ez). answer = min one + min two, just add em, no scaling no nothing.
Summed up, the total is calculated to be 66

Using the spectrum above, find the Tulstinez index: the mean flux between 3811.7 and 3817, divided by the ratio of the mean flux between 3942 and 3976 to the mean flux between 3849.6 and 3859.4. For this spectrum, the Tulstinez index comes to 3.4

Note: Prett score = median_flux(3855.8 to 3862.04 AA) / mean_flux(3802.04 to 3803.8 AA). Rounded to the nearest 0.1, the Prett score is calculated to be 2.7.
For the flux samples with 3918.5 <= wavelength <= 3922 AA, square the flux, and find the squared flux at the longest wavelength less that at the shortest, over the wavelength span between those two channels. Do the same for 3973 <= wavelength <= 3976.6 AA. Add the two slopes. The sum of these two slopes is 37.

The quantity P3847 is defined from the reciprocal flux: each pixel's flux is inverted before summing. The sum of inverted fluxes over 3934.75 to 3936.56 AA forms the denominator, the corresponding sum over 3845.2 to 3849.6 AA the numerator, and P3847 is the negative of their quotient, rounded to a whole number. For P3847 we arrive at -6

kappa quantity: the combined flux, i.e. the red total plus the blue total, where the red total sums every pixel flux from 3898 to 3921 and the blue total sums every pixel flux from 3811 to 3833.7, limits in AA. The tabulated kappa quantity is 896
